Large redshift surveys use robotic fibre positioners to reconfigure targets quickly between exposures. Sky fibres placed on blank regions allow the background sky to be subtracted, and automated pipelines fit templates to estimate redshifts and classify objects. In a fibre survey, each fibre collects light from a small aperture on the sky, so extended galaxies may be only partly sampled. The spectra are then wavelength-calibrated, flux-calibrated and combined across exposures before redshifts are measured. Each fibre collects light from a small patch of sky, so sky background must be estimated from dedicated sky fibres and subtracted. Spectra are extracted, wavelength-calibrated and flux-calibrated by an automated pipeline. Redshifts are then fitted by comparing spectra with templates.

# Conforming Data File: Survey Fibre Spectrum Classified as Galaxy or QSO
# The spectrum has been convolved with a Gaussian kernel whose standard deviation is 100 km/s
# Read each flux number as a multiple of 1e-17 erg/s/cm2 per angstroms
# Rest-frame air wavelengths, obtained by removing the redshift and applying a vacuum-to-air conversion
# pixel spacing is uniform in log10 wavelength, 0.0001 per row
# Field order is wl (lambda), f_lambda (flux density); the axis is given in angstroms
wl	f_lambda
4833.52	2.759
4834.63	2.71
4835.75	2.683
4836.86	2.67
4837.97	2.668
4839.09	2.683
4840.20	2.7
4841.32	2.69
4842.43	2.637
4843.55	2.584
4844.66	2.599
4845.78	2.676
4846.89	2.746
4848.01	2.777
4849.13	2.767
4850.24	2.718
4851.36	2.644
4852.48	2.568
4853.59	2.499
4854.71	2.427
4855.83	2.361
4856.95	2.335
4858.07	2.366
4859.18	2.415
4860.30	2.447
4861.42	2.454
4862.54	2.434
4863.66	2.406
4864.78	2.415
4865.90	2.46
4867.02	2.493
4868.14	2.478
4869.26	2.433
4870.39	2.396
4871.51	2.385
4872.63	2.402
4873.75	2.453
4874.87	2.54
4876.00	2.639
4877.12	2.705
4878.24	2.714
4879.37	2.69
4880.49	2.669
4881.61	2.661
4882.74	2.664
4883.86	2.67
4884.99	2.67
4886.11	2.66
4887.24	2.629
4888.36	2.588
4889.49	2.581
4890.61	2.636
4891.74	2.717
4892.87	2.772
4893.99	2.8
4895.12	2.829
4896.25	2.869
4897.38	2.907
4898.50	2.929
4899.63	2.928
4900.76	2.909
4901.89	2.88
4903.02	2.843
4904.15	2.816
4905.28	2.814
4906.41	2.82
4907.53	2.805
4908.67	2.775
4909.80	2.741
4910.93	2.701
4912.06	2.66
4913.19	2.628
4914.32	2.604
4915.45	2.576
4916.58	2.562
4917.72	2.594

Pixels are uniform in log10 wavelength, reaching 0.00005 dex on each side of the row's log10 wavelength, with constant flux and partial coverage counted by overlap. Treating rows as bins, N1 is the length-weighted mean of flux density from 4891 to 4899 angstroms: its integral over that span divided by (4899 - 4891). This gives 2.8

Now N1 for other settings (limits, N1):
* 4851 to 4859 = 2.5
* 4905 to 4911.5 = 2.8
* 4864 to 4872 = 2.4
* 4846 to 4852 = 2.7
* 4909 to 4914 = 2.7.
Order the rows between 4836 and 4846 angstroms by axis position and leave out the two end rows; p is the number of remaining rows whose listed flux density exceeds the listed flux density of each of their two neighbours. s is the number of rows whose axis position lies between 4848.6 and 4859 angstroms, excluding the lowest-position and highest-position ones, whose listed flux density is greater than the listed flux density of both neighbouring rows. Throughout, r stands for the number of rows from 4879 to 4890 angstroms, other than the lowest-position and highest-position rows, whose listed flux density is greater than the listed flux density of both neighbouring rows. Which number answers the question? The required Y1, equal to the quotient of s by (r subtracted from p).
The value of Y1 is 0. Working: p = 1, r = 0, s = 0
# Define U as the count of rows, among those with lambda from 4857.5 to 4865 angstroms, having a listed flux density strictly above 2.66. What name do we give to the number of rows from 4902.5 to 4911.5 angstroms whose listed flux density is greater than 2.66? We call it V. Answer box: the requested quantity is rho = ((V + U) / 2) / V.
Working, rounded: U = 0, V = 8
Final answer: 0.50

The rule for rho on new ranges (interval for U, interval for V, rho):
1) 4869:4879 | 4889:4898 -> 0.67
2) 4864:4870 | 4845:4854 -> 0.50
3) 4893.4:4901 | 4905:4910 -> 1.20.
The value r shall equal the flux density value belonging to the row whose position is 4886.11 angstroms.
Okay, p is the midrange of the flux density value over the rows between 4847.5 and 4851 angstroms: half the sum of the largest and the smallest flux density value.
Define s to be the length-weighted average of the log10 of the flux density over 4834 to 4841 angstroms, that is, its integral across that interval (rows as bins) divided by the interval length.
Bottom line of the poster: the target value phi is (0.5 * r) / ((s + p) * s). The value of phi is 0.98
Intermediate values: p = 2.75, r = 2.66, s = 0.429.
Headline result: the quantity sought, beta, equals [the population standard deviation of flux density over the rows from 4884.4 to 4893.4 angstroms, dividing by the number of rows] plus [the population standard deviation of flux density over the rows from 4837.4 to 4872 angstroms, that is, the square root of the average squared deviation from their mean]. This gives 0.196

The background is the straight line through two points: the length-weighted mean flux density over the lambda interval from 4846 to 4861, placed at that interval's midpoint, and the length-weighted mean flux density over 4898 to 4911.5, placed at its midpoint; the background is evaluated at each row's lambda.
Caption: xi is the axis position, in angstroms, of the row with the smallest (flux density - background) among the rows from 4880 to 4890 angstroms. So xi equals 4889.49 angstroms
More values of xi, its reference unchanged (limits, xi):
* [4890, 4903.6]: 4890.61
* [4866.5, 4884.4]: 4871.51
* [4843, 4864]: 4856.95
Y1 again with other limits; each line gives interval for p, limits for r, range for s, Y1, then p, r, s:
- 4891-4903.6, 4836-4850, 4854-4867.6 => -1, 1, 2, 1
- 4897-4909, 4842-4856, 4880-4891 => 0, 2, 1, 0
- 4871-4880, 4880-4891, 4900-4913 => 1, 1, 0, 1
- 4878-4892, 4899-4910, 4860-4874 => -2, 0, 1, 2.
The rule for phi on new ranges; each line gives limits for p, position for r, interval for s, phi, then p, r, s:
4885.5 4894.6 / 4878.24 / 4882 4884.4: 1.02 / 2.69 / 2.714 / 0.426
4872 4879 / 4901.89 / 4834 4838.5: 1.12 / 2.56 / 2.88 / 0.429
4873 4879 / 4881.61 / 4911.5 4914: 1.05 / 2.58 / 2.661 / 0.422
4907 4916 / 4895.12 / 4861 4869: 1.18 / 2.69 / 2.829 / 0.389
